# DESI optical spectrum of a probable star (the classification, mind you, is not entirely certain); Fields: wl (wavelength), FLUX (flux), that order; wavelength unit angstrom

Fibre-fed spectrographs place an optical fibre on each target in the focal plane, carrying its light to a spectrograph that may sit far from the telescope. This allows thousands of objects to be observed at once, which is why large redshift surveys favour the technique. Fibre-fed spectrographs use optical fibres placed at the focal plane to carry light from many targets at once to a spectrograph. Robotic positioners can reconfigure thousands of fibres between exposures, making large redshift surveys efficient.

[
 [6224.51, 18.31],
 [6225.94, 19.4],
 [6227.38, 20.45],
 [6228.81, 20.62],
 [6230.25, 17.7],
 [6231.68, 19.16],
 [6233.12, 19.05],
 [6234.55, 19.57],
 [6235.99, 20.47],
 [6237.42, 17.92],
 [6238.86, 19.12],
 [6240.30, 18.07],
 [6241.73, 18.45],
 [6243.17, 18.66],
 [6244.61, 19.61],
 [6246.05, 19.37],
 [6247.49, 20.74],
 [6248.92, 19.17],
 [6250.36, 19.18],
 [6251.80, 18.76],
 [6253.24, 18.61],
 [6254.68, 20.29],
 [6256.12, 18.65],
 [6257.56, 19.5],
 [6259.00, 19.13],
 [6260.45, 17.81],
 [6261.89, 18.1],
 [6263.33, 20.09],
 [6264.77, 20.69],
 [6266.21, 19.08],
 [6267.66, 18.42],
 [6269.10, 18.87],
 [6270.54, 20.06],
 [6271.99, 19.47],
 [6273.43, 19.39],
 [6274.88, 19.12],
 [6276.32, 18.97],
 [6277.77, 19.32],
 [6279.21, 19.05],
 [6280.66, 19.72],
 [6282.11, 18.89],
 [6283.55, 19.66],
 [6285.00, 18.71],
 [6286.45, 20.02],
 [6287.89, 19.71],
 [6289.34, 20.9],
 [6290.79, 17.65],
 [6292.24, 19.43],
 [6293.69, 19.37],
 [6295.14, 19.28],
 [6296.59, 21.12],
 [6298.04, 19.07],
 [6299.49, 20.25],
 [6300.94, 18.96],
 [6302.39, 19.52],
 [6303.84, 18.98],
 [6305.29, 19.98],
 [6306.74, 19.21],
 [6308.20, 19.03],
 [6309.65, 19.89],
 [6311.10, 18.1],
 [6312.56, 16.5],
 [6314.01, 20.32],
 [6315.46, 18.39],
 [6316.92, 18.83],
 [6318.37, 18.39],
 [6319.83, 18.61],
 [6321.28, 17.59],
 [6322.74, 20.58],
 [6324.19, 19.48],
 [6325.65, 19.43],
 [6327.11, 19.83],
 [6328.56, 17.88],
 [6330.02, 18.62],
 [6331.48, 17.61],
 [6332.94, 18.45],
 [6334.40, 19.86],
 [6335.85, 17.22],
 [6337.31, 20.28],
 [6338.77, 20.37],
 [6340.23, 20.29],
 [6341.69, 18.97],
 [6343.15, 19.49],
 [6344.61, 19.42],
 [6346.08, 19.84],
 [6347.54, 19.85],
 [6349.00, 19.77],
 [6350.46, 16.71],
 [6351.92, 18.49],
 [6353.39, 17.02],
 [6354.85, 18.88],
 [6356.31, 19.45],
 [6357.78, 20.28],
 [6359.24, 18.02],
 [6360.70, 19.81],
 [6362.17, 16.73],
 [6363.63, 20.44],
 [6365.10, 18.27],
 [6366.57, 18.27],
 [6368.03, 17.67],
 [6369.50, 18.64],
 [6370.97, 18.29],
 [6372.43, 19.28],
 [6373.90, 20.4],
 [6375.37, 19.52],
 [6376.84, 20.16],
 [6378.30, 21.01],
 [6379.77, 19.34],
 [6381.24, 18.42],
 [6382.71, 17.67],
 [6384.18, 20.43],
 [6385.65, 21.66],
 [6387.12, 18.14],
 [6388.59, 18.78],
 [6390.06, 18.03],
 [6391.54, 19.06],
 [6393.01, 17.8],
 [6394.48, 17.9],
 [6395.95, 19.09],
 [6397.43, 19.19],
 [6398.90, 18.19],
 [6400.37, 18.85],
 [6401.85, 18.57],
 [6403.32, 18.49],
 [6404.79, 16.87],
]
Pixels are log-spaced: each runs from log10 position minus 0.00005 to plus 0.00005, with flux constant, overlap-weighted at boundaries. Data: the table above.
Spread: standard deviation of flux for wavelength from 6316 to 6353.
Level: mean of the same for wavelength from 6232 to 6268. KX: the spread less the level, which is -18.1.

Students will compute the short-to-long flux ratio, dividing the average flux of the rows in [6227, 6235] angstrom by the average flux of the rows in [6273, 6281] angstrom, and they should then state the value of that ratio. 1.008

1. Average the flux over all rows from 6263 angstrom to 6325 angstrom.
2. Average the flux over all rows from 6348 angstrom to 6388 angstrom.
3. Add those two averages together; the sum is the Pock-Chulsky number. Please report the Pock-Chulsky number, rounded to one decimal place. 38.3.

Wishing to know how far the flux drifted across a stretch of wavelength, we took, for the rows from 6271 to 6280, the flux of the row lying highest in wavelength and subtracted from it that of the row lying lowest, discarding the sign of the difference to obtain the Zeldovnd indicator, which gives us 0.4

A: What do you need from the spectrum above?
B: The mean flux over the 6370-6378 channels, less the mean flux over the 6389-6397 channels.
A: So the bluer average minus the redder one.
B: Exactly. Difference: 1.2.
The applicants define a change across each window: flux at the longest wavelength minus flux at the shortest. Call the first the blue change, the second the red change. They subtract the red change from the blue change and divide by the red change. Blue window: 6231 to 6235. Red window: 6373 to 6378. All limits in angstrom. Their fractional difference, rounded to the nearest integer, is -3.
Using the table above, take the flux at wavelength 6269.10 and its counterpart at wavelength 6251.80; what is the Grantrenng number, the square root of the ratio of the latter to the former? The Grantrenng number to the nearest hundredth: 1.00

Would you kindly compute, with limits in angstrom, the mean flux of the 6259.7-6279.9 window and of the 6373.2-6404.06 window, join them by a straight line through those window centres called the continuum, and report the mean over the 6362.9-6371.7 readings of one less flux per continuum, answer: 0.03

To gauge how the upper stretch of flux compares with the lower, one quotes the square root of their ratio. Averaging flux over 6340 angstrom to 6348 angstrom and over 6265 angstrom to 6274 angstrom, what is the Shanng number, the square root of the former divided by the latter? 1.01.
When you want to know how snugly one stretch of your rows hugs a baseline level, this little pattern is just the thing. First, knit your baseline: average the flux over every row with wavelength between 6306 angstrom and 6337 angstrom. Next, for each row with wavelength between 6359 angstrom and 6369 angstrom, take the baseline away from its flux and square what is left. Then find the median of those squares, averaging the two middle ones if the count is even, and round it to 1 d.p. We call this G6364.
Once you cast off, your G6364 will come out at 1.1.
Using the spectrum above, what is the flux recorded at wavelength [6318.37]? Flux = 18.39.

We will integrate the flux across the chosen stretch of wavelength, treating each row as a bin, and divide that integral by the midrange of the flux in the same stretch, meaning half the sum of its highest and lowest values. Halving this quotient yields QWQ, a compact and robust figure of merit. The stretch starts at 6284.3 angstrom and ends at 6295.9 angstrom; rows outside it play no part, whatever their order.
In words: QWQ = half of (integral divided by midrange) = 5.83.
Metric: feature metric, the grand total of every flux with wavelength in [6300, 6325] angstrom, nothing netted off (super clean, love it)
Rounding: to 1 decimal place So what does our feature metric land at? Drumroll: 322.4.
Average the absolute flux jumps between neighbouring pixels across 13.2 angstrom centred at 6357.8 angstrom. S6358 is 1.95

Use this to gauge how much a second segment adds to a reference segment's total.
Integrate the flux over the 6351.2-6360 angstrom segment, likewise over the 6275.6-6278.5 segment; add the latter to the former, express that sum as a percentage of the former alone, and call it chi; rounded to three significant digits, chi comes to 134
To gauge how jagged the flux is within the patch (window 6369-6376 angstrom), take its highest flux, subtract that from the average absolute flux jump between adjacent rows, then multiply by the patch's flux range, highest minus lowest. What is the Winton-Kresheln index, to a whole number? -41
